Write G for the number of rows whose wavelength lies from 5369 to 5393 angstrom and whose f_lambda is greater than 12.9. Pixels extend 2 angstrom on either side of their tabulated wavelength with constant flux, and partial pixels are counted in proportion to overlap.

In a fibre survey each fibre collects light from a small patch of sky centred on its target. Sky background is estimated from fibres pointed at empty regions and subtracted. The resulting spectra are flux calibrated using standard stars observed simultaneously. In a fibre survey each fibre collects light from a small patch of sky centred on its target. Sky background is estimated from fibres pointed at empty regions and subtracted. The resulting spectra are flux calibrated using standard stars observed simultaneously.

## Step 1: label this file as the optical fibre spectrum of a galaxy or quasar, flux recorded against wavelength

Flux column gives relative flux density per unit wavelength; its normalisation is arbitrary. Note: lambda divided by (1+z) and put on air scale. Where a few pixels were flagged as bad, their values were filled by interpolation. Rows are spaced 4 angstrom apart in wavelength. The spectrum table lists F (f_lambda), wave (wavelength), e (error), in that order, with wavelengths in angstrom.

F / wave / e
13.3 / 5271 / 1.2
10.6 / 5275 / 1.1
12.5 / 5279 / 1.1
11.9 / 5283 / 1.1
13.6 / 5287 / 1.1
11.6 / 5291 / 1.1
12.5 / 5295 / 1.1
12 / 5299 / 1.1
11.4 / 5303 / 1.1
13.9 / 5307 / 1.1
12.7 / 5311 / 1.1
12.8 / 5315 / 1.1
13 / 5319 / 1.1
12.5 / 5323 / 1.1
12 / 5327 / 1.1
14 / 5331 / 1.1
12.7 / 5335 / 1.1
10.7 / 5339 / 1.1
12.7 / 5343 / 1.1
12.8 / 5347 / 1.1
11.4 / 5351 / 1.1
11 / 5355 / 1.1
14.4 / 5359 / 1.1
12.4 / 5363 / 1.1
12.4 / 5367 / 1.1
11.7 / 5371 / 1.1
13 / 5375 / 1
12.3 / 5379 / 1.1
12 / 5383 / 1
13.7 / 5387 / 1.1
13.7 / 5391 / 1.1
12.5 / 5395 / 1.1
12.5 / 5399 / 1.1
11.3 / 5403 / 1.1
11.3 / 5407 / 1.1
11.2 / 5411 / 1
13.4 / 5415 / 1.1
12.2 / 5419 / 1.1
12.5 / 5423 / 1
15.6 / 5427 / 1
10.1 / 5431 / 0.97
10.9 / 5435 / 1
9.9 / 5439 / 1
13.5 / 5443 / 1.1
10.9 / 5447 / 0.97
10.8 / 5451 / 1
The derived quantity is 3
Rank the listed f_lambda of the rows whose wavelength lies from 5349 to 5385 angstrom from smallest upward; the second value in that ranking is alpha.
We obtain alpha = 11.4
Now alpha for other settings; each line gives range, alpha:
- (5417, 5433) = 12.2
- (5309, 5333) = 12.5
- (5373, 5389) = 12.3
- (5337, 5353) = 11.4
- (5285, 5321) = 11.6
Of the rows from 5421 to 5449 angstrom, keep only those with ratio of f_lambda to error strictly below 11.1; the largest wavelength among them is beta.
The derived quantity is 5439 angstrom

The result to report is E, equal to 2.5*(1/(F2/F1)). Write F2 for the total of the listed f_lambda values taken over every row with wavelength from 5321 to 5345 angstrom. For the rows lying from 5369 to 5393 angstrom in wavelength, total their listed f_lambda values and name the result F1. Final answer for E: 2.56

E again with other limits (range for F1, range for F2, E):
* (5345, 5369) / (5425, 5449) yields 2.62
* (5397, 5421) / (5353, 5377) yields 2.40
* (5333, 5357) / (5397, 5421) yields 2.48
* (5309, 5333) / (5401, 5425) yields 2.68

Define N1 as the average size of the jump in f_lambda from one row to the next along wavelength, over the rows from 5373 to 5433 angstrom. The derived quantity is 1.25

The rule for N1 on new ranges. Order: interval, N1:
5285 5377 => 1.16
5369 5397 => 0.87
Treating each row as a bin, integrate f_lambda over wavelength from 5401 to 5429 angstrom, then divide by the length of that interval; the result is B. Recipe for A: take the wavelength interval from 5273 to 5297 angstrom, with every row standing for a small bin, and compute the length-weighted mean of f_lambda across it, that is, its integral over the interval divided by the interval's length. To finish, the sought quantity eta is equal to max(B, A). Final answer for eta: 12.5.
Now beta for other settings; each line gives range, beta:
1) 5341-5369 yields 5355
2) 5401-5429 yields 5419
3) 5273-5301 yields 5299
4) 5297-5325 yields 5303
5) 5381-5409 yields 5407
